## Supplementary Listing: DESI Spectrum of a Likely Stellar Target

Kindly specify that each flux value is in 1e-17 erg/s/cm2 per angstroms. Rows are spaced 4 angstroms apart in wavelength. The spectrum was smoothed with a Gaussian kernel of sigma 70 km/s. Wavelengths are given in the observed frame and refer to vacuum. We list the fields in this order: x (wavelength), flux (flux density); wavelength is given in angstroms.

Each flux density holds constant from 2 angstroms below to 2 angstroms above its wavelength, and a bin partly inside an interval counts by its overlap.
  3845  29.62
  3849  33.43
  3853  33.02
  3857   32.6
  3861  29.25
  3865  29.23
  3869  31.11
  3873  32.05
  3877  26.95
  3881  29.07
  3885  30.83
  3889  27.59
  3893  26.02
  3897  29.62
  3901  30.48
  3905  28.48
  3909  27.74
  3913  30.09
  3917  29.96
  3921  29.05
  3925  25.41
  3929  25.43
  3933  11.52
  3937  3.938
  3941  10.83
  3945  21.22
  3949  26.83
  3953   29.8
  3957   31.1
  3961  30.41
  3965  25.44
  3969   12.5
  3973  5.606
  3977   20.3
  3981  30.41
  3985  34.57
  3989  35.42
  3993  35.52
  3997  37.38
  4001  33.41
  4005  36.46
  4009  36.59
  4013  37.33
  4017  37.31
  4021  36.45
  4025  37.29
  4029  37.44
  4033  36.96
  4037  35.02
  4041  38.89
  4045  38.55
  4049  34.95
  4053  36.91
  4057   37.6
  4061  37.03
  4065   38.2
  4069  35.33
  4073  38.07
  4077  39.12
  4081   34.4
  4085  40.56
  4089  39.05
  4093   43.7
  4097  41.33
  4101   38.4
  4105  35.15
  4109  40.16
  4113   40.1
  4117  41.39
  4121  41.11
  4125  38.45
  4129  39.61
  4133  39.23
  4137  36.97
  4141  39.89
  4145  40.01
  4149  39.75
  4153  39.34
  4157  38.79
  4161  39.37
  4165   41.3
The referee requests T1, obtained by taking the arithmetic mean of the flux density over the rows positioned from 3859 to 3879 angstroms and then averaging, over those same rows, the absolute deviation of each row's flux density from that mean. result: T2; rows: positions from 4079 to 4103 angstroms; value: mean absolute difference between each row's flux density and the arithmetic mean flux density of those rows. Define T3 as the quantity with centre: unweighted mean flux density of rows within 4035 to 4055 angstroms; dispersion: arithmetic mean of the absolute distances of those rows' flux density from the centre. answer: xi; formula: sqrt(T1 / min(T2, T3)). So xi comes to 1.00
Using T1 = 1.5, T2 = 2.3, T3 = 1.5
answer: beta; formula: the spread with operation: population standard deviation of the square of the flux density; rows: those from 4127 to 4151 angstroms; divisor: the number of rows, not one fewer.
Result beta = 80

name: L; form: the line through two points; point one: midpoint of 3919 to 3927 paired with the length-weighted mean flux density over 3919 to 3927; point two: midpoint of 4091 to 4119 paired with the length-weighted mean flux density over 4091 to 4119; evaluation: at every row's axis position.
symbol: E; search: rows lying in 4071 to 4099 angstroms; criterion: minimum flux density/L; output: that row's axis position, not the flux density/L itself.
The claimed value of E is 4081 angstroms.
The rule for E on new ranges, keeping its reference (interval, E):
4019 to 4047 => 4037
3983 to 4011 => 4001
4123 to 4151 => 4137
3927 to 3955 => 3937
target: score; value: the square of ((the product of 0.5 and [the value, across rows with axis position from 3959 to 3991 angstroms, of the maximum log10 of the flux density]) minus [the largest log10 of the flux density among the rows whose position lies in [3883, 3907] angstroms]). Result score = 0.51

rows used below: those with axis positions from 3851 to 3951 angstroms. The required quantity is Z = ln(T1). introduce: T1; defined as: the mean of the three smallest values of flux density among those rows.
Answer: 2.2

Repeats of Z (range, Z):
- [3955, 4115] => 2.5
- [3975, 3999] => 3.3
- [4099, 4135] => 3.6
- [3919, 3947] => 2.2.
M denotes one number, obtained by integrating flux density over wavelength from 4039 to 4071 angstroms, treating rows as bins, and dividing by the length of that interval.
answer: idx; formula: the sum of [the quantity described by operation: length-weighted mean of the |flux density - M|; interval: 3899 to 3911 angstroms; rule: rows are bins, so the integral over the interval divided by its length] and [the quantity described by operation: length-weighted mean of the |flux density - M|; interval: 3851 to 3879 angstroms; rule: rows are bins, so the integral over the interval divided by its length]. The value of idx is 15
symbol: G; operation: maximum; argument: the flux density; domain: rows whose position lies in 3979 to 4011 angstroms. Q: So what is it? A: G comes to 37.38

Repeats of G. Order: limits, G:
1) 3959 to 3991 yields 35.42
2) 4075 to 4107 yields 43.7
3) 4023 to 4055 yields 38.89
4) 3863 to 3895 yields 32.05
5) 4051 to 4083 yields 39.12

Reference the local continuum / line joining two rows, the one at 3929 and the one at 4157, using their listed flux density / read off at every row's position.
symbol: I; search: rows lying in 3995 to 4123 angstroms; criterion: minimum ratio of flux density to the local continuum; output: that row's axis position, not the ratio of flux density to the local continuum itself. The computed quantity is 4105 angstroms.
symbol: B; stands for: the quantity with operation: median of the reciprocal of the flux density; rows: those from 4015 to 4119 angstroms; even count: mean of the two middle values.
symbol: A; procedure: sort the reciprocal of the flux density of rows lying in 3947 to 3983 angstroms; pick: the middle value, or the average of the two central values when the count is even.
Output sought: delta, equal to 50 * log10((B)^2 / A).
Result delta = -86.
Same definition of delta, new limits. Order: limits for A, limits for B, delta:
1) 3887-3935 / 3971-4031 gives -84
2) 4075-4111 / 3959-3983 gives -56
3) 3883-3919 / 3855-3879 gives -74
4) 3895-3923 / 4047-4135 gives -85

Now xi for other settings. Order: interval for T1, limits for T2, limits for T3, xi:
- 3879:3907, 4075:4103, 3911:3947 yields 0.80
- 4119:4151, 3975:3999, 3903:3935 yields 0.47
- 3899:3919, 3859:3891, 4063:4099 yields 0.85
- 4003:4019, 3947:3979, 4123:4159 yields 0.76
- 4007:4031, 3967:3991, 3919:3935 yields 0.25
